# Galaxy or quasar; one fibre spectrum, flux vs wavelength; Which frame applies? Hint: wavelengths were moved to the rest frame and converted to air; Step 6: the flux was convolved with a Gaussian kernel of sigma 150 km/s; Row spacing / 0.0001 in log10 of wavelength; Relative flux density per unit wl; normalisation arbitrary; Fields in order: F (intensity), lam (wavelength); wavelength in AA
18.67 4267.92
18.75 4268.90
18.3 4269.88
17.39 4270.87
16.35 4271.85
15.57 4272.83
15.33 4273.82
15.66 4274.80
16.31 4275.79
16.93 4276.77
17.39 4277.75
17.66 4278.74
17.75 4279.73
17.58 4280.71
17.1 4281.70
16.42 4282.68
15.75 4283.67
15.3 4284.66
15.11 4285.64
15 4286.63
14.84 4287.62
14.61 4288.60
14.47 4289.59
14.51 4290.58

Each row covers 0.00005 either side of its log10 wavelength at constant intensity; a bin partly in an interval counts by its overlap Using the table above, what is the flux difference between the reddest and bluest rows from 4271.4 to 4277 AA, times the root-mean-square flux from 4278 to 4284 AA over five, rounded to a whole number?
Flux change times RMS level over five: 2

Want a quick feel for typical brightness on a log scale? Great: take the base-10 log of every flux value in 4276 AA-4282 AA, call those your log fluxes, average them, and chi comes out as 1.24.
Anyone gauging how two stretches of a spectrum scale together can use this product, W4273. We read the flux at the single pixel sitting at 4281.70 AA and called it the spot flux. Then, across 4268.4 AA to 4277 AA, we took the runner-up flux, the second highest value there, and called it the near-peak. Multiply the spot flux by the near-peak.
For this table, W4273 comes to 313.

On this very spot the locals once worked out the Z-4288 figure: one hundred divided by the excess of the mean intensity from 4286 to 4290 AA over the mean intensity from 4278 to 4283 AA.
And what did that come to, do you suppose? -39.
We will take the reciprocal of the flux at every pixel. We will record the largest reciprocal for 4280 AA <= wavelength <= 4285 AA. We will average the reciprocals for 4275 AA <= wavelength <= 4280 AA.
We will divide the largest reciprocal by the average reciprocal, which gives 1.12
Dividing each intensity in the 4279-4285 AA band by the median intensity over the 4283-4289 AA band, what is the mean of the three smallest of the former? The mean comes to 1.05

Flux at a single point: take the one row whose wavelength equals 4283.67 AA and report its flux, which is 15.75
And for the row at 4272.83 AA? 15.57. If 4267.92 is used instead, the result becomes 18.67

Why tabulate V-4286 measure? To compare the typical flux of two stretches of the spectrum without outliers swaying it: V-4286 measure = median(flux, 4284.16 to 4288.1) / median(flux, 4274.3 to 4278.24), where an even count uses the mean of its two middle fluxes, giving 0.91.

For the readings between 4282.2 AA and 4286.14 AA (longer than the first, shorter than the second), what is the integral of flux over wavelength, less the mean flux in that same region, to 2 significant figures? 46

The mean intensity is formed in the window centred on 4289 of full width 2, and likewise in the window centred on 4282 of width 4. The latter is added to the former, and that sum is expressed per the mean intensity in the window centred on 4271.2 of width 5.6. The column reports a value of 1.8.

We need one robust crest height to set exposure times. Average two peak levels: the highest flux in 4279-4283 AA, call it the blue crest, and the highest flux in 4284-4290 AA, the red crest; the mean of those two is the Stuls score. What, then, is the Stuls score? 16.5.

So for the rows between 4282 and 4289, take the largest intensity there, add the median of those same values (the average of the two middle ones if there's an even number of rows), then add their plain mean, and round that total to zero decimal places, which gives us 47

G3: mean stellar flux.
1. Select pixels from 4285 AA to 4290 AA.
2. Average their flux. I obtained 14.8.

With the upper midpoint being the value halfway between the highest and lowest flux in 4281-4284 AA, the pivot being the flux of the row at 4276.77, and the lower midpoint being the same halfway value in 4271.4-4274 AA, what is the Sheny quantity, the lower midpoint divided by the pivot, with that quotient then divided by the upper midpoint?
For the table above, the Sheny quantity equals 0.057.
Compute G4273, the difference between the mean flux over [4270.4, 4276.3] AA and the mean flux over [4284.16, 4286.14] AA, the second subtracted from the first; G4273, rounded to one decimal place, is 0.9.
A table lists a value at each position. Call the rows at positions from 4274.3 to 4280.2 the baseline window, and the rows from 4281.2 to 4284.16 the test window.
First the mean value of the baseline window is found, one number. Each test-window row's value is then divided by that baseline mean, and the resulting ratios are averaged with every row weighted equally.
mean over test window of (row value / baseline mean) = 0.97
